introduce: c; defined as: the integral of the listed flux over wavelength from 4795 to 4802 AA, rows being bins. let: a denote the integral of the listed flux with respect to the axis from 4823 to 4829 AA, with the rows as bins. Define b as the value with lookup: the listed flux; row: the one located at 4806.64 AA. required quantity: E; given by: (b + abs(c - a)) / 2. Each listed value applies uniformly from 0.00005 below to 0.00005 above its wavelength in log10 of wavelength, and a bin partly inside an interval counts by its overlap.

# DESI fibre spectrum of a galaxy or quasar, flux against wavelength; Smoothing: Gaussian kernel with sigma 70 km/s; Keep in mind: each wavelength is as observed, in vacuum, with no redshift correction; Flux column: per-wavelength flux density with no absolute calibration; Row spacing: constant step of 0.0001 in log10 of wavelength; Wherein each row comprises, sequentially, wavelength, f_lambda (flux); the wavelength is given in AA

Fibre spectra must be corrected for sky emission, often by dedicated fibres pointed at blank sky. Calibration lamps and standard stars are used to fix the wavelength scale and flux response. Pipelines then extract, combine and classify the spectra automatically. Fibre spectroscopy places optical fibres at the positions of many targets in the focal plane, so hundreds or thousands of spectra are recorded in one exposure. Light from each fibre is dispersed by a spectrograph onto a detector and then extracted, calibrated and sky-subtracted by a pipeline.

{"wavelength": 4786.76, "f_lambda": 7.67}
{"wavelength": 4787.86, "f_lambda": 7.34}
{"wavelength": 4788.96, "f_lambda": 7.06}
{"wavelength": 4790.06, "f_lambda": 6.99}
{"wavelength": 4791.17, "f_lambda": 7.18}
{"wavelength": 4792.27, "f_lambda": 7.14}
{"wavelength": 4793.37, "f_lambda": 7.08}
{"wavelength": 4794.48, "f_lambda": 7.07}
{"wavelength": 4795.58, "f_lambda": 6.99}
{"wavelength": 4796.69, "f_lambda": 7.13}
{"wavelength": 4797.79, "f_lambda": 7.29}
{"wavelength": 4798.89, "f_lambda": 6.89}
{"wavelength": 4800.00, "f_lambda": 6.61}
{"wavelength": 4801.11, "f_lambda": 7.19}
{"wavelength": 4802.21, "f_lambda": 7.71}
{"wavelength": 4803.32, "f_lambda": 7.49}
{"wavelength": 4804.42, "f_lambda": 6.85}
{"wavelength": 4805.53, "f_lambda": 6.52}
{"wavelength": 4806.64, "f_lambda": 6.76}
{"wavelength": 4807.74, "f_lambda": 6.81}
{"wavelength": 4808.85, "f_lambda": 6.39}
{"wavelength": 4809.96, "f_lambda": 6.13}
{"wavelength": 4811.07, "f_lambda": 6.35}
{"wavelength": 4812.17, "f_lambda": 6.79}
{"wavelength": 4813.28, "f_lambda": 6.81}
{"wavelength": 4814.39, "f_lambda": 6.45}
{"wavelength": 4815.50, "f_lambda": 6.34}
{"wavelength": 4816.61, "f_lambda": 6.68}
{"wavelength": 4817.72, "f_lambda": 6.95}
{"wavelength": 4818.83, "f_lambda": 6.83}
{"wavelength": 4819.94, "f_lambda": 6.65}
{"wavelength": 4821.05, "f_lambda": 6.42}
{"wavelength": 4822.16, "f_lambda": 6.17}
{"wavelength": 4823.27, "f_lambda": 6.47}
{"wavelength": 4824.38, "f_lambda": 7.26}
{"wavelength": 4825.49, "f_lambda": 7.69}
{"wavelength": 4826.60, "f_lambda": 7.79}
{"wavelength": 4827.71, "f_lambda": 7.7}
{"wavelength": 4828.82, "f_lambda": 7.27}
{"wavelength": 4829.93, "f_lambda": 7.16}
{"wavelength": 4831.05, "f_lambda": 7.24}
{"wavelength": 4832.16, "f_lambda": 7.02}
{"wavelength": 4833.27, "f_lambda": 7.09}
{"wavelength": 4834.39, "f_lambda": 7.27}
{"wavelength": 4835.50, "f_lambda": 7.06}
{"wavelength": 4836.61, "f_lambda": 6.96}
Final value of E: 5.8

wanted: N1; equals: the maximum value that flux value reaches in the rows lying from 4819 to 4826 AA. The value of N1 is 7.69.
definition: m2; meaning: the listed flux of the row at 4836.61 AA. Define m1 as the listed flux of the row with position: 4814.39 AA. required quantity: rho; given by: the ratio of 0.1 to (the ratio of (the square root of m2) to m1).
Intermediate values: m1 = 6.45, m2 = 6.96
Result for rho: 0.244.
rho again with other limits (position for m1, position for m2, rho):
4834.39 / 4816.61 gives 0.281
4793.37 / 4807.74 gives 0.271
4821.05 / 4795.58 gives 0.243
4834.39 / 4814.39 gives 0.286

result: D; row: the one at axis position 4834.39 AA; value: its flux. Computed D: 7.27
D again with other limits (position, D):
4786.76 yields 7.67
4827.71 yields 7.7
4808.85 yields 6.39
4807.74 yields 6.81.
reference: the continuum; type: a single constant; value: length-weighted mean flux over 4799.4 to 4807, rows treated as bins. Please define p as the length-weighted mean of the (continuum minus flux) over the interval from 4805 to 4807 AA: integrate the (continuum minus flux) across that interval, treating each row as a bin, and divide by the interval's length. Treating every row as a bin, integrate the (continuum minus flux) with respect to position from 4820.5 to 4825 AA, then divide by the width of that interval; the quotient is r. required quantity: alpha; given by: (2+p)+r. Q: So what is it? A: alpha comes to 2.8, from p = 0.39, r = 0.42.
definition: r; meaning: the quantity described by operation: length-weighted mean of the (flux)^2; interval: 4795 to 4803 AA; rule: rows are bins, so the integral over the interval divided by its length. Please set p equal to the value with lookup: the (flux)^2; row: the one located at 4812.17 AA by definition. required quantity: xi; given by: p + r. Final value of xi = 97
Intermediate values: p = 46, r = 51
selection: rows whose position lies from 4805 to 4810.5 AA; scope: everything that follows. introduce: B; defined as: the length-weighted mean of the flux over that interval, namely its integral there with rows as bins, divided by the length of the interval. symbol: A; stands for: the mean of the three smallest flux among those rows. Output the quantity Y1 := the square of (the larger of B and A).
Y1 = 43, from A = 6.3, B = 6.52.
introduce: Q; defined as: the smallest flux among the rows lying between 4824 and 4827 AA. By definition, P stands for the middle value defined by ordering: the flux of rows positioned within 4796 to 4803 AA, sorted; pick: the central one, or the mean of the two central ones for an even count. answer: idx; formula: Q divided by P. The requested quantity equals 1.014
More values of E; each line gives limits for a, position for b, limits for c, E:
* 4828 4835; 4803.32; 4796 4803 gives 3.9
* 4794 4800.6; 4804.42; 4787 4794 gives 5.4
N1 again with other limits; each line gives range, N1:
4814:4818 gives 6.95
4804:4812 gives 6.85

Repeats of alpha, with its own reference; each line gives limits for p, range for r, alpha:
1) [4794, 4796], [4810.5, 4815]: 2.4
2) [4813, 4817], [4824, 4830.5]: 2.0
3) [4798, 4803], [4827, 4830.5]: 1.5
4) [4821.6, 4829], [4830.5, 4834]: 1.7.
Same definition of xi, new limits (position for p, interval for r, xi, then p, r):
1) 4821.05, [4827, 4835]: 94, 41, 53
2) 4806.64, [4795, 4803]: 97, 46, 51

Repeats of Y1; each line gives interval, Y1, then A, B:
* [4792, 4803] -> 51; 6.8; 7.12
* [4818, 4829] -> 49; 6.4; 7.02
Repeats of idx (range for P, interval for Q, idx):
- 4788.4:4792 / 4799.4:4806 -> 0.924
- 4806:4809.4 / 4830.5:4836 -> 1.038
